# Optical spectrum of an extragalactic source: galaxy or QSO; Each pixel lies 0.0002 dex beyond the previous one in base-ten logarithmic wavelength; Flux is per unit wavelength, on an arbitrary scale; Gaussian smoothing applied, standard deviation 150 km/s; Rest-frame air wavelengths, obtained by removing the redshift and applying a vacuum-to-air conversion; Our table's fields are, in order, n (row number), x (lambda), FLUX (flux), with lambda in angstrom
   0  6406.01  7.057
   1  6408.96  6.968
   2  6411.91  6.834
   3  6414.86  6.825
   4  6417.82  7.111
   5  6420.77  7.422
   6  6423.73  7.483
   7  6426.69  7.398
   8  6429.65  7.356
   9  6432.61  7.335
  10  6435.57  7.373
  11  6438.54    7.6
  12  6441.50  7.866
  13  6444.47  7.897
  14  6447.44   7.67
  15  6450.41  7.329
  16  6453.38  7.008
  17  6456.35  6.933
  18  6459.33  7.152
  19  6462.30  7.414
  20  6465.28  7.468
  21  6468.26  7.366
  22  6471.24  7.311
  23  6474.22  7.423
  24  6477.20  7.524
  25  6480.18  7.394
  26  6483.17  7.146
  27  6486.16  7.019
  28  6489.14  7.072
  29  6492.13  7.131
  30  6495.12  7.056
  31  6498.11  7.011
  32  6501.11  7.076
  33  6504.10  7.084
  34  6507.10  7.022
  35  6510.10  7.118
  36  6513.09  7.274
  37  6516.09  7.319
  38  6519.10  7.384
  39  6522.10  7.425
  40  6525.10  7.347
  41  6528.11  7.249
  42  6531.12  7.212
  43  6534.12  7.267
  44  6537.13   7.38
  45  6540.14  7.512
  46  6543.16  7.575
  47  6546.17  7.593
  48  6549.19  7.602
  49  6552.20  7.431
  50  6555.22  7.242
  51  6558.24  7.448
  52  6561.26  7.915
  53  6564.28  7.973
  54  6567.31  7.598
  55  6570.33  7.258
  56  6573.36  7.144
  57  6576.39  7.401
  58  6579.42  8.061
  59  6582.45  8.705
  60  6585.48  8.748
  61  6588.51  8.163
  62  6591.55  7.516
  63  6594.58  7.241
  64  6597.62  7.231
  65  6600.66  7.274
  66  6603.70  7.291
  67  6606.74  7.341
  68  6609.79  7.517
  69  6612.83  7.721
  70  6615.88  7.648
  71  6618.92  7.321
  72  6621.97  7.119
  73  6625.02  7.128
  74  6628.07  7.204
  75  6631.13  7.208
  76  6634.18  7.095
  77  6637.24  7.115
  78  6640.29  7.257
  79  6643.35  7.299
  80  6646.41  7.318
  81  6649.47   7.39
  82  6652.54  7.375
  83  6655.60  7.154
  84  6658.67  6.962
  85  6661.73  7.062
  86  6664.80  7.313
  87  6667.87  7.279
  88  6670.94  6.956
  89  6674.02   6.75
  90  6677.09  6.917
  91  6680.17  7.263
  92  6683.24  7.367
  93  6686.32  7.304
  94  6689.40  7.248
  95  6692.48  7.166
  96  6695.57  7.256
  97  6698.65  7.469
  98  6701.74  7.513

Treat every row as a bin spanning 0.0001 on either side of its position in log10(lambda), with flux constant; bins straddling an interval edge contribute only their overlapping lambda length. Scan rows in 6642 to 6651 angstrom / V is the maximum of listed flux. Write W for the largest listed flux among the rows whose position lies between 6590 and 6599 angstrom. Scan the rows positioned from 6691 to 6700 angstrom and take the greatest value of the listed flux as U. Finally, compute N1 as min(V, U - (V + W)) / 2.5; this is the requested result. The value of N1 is -2.97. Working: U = 7.469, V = 7.39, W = 7.516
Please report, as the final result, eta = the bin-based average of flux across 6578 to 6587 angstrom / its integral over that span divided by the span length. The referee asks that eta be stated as 8.51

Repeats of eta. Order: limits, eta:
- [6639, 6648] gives 7.29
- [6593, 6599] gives 7.24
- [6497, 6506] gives 7.05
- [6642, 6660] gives 7.25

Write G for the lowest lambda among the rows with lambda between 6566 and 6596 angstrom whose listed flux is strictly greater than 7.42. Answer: 6567.31 angstrom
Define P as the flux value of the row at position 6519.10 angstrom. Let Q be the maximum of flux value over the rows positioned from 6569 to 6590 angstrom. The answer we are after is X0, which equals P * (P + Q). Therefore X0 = 119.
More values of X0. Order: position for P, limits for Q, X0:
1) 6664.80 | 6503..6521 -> 107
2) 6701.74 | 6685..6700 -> 113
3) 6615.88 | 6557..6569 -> 119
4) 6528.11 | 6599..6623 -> 109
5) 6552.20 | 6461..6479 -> 111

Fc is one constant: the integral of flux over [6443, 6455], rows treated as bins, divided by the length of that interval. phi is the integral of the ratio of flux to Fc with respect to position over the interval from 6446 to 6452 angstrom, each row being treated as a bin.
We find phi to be 6.02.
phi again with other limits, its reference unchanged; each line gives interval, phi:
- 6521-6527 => 5.92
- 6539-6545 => 6.06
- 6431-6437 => 5.91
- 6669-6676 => 6.45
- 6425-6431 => 5.93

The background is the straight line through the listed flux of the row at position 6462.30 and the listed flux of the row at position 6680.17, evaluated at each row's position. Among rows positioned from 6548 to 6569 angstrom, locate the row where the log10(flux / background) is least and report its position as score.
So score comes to 6555.22 angstrom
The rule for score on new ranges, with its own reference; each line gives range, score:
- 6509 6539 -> 6510.10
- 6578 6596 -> 6594.58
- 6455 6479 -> 6456.35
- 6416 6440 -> 6417.82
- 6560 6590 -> 6573.36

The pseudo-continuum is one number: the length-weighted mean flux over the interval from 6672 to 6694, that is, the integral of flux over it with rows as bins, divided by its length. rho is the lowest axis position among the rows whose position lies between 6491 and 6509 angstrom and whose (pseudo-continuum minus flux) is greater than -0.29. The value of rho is 6492.13 angstrom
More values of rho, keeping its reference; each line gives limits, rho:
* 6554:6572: 6555.22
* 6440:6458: 6450.41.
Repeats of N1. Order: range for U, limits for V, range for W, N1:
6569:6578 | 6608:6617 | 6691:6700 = -3.12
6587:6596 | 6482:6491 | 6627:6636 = -2.48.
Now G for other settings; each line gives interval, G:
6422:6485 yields 6423.73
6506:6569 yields 6522.10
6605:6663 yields 6609.79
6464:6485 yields 6465.28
